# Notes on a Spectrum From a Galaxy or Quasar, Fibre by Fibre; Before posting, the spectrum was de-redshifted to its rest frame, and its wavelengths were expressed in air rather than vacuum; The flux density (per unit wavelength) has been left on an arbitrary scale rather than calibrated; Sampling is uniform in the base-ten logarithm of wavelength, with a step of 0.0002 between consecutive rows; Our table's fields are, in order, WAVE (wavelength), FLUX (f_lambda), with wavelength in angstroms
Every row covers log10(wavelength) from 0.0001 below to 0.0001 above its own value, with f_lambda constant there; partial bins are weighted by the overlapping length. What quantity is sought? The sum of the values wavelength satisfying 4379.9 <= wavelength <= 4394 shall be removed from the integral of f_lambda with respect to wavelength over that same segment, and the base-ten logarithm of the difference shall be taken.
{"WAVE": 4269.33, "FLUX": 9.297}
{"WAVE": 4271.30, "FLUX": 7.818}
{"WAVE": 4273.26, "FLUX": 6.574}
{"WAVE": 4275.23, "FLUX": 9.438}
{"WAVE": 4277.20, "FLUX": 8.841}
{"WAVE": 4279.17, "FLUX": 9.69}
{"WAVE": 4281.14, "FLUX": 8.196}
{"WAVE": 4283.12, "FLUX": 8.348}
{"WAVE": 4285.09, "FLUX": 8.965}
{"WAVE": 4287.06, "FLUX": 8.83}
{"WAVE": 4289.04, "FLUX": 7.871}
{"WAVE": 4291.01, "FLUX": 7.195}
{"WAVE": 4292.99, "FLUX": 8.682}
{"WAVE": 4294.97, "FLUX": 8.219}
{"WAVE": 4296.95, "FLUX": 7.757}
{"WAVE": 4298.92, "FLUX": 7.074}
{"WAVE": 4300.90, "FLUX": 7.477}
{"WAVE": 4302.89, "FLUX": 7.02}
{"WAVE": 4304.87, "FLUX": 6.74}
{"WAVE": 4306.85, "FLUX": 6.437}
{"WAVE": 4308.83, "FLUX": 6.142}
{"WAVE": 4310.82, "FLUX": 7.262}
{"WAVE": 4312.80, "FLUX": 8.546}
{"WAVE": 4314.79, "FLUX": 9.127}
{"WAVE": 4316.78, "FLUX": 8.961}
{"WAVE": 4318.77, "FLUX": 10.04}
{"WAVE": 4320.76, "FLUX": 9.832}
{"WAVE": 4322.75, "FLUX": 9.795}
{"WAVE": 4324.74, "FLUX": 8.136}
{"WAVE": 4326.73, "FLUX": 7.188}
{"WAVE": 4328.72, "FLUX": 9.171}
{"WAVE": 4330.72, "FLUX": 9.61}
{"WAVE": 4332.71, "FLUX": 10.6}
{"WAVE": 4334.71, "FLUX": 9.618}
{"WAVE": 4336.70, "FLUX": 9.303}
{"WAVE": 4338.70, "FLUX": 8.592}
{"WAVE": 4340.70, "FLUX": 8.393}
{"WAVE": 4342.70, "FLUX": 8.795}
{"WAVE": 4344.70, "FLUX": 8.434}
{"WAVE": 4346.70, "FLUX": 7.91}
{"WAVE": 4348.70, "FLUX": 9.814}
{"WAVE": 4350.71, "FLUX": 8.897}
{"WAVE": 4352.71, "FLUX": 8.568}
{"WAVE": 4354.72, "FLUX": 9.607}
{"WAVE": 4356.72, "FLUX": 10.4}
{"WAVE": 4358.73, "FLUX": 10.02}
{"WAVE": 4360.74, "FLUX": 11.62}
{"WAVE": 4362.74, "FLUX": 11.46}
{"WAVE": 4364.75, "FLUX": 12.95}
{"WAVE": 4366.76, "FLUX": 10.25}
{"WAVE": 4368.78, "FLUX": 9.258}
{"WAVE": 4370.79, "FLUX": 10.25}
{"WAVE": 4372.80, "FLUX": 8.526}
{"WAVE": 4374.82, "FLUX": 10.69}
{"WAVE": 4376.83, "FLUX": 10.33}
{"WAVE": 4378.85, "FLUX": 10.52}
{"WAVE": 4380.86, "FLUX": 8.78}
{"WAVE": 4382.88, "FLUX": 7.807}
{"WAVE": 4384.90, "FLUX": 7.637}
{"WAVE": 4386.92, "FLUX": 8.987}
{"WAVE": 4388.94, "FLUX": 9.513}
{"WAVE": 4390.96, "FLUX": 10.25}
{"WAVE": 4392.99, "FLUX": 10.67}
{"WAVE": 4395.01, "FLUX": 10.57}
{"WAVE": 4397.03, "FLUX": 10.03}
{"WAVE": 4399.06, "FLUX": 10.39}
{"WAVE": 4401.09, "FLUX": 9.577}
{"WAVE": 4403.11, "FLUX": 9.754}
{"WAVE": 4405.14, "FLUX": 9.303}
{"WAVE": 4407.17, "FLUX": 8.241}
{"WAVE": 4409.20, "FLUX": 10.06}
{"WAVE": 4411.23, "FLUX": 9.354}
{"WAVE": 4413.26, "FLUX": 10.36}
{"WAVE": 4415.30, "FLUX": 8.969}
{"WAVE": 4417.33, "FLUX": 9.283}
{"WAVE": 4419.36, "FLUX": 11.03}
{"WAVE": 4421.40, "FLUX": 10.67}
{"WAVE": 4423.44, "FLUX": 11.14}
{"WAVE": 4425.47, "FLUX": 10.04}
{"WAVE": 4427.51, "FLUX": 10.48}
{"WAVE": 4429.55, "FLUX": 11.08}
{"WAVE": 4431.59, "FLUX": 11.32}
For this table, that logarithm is 1.81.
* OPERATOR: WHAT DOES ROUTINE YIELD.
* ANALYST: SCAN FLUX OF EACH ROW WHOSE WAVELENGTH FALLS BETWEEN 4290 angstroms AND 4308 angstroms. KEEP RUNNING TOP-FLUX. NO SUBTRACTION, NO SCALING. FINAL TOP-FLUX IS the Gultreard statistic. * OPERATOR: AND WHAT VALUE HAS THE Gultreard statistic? 8.682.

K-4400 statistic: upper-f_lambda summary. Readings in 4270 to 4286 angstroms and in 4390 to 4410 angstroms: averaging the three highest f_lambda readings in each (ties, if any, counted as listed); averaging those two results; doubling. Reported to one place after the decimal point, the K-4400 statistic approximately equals 19.9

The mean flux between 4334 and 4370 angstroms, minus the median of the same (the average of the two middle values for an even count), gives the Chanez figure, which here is 0.21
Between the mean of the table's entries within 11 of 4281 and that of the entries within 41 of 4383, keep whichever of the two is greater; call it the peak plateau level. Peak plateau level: 9.77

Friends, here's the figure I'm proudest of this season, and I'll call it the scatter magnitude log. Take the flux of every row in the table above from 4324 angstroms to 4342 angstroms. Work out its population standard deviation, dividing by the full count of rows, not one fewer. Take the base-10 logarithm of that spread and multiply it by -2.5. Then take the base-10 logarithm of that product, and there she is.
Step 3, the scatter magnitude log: -1.19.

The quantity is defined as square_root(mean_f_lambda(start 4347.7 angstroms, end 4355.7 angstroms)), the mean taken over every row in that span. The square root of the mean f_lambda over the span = 3.04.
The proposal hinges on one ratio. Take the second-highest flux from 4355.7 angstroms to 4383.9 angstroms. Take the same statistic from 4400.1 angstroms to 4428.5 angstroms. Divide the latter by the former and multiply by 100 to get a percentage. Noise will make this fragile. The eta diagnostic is 95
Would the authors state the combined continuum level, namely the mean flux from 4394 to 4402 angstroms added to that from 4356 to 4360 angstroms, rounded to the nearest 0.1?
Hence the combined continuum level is 20.4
